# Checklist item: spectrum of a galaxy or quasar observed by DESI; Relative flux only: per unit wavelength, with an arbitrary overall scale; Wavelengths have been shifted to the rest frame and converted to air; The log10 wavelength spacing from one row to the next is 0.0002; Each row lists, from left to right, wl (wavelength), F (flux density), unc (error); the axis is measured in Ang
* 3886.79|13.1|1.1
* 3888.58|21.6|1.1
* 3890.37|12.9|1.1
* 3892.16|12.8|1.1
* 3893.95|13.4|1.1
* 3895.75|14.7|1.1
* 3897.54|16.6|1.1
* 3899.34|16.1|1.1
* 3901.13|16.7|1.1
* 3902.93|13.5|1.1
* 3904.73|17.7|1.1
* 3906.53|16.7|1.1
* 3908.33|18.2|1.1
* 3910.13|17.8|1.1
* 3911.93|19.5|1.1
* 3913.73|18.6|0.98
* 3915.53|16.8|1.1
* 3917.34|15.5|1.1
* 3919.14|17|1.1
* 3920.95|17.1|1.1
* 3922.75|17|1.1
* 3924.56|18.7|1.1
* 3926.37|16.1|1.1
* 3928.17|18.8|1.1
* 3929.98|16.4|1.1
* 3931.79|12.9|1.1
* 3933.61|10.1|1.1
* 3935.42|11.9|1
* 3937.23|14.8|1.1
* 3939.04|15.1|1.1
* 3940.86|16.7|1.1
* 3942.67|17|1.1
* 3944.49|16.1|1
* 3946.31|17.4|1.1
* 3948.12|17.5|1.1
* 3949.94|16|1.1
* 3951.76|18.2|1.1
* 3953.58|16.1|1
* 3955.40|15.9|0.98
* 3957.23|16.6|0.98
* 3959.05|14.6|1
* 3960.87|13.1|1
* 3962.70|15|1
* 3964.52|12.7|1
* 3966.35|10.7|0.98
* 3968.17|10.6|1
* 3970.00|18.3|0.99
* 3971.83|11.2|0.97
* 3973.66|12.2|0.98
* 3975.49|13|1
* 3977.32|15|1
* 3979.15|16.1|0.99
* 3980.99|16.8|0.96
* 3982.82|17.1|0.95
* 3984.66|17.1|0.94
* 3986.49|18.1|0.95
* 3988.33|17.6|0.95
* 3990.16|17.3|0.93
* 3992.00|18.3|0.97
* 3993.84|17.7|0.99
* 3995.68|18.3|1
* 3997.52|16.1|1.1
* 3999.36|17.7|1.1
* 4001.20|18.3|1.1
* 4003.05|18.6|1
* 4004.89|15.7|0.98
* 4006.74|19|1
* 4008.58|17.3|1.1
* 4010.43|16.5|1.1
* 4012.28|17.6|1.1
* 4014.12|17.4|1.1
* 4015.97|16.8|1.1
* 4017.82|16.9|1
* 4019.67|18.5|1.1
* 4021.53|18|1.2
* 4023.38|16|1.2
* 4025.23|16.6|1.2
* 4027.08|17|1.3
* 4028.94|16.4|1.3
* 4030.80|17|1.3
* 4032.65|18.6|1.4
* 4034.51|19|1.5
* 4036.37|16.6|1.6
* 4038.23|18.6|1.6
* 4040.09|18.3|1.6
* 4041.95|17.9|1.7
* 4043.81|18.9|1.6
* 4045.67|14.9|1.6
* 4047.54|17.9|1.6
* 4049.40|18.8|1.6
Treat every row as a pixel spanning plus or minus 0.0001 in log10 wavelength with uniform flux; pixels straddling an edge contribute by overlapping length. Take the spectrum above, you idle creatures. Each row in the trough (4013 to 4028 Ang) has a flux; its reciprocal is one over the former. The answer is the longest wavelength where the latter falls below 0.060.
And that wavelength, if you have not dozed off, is 4027.08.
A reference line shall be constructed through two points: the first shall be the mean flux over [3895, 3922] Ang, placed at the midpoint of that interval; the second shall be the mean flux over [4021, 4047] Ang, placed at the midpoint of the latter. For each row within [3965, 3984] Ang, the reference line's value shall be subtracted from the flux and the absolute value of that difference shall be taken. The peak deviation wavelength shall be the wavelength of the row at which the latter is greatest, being 3968.17 Ang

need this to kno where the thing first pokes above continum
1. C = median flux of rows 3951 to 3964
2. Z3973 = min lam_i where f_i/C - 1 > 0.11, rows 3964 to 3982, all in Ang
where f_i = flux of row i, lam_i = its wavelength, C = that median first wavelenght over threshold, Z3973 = 3970.00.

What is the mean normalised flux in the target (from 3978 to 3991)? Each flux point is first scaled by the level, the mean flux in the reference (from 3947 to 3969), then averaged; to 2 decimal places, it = 1.16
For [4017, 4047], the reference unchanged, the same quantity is 1.18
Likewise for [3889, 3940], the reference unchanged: 1.07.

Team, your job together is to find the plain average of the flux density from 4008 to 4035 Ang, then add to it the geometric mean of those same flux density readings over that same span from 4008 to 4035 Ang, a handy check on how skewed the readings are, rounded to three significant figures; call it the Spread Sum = 34.6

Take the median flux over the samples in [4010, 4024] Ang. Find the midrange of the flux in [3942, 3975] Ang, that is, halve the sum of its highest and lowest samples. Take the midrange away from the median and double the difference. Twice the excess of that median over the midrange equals 5.4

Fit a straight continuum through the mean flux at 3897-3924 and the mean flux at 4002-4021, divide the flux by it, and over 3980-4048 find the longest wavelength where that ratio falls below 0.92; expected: 4045.67 Ang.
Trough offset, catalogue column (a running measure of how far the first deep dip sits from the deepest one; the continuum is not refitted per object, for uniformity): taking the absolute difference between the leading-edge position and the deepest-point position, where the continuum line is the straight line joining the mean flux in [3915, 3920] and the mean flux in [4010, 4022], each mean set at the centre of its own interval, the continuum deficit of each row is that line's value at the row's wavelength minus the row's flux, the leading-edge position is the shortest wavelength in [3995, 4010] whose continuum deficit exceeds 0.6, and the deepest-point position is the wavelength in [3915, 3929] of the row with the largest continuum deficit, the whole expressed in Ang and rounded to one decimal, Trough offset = 80.2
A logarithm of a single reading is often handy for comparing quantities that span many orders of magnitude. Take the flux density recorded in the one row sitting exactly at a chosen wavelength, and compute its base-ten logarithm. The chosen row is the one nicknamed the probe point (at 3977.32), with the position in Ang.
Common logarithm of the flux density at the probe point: 1.18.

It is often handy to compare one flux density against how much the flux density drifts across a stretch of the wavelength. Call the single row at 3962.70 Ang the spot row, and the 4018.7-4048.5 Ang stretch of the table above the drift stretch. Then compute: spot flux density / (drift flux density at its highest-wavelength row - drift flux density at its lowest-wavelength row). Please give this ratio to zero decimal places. -25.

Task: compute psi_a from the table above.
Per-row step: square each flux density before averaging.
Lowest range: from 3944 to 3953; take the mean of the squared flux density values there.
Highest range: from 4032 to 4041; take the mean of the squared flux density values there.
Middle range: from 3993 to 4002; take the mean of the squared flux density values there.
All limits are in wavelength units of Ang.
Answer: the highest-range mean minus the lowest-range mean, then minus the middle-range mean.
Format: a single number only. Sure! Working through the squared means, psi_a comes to -270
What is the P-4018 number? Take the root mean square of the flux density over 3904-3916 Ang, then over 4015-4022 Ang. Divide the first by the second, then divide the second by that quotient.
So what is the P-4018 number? 17.2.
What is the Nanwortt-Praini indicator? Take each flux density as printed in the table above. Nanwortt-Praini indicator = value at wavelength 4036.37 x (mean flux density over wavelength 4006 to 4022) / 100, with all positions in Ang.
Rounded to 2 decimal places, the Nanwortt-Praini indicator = 2.91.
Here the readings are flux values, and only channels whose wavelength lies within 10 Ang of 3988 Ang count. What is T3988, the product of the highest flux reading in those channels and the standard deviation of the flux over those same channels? 14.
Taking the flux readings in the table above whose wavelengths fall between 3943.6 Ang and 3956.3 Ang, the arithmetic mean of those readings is 16.7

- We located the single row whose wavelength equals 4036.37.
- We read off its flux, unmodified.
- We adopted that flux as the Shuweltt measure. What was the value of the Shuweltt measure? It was 16.6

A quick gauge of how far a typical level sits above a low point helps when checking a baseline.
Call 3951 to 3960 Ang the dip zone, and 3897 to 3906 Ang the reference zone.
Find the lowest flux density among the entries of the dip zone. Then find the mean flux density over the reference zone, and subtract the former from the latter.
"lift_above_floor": 1.52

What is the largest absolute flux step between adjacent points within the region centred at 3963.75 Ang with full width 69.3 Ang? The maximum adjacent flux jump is 7.7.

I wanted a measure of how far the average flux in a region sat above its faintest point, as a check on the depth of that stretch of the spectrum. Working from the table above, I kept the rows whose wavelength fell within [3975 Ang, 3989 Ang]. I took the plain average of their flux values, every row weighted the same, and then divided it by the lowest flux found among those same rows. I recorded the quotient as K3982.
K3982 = 1.26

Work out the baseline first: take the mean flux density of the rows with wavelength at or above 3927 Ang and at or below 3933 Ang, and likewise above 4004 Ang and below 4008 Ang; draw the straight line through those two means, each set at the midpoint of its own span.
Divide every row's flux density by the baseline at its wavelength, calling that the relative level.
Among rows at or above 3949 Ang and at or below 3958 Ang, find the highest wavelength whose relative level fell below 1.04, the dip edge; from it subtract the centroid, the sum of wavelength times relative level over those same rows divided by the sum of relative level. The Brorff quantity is 3.7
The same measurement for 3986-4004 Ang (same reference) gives 4.6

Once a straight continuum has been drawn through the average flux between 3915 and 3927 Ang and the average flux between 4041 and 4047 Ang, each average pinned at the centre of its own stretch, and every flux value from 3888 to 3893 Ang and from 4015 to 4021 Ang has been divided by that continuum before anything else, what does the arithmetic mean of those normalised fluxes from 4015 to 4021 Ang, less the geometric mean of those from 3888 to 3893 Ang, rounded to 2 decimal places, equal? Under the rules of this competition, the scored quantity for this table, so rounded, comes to 0.10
